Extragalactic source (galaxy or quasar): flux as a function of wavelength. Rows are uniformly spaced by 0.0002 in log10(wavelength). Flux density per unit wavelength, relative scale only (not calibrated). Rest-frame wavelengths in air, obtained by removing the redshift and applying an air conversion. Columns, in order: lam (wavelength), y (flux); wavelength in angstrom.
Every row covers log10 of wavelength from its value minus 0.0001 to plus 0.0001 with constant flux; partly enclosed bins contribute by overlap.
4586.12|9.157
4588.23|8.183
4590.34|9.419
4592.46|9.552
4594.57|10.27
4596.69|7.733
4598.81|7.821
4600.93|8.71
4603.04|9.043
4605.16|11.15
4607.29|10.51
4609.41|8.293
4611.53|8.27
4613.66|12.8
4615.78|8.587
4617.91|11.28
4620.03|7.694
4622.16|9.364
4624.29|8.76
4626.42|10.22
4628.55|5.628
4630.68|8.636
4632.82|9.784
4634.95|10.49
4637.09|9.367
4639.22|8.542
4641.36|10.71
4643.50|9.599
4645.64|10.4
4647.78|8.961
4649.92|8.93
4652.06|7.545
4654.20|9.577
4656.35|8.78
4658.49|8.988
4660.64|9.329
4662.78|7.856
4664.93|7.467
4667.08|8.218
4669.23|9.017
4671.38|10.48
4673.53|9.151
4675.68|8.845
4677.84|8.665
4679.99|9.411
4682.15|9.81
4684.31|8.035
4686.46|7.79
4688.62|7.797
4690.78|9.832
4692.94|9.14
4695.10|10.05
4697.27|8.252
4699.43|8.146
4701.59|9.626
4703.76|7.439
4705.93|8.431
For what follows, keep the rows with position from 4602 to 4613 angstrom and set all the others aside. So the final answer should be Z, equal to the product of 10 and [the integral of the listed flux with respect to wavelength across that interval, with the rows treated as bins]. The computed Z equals 1053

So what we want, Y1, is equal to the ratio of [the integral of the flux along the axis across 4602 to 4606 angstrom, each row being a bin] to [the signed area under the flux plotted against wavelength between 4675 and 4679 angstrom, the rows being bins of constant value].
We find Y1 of 1.15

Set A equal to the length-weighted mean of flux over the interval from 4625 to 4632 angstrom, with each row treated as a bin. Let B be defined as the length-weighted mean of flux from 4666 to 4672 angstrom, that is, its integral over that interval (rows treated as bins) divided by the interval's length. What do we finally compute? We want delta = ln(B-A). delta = -0.1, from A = 8.24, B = 9.1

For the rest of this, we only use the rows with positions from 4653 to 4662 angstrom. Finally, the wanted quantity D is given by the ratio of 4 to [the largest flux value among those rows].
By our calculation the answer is 0.42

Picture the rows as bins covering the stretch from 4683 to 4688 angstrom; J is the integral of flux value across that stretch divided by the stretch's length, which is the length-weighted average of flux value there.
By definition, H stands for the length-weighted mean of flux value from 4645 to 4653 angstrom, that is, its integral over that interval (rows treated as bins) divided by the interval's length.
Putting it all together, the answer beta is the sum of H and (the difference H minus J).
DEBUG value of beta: 9.8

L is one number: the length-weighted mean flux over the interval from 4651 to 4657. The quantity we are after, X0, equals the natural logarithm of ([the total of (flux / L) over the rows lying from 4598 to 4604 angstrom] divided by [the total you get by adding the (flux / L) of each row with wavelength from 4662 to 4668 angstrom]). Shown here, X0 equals 0.083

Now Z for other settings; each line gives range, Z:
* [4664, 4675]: 978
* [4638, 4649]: 1059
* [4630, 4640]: 941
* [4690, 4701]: 1000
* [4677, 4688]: 958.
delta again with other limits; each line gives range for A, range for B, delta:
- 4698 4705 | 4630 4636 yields 0.3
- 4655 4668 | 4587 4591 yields -1.2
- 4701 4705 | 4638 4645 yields 0.2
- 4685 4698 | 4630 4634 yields -0.7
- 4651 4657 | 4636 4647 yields 0.1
